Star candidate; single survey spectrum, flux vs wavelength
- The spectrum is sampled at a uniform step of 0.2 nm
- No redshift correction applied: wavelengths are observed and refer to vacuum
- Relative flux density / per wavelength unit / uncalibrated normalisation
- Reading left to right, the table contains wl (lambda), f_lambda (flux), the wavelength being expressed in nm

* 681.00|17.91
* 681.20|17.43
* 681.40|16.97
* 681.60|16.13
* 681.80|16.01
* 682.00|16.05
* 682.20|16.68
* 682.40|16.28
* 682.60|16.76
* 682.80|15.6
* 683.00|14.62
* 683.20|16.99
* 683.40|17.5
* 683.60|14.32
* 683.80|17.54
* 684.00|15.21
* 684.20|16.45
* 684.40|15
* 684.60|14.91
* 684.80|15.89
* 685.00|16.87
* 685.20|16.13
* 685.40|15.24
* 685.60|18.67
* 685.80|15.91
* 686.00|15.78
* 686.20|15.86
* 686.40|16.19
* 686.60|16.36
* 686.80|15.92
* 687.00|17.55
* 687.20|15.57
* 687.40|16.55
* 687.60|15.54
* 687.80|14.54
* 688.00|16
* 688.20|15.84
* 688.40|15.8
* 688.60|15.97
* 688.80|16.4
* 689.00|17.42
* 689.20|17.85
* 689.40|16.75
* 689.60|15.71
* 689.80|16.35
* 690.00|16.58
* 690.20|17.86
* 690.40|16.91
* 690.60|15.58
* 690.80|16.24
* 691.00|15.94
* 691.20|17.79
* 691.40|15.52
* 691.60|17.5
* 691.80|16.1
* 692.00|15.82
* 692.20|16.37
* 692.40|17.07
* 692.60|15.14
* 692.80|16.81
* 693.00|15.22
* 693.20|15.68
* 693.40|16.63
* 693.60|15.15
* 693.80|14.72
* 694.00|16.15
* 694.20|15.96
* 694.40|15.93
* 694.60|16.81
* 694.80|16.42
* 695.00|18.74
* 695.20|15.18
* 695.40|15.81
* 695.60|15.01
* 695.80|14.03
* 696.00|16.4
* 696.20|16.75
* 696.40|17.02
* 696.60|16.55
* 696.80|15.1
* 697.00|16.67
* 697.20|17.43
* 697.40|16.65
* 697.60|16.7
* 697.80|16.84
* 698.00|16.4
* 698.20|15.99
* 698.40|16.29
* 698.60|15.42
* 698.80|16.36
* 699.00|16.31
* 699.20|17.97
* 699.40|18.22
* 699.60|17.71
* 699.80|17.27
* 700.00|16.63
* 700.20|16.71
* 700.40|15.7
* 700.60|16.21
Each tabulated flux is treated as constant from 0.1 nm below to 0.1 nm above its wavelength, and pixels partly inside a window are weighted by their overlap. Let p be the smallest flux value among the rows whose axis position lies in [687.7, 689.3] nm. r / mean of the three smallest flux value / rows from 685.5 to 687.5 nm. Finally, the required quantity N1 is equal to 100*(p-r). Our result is -120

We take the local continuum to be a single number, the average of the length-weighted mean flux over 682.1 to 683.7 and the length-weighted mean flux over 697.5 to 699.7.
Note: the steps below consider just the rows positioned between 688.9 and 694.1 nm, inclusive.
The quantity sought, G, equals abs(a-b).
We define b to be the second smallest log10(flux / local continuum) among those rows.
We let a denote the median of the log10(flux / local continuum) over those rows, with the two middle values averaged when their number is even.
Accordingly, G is 0.032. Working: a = -0.003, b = -0.035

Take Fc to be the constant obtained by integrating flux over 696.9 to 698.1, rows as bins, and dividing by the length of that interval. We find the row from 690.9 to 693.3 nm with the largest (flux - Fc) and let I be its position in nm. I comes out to 691.20 nm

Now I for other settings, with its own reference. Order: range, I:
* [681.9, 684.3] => 683.80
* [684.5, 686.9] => 685.60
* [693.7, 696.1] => 695.00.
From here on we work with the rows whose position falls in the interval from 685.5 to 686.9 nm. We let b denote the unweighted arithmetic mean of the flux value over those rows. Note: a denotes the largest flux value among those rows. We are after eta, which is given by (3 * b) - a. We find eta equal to 30.5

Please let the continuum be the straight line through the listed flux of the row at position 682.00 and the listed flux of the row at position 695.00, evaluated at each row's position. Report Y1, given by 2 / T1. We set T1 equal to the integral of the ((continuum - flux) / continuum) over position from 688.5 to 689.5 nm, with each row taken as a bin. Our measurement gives 56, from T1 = 0.04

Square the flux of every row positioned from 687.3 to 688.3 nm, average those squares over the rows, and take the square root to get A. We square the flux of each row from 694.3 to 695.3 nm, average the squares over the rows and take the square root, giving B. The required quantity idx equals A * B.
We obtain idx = 262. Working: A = 15.7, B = 16.7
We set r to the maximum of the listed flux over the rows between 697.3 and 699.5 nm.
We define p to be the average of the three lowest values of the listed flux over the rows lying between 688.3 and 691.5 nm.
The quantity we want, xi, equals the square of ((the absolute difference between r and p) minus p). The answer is 169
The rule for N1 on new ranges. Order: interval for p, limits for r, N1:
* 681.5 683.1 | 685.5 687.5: -112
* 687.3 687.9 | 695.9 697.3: -148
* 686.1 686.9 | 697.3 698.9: -4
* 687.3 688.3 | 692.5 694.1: -46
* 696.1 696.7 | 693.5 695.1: 128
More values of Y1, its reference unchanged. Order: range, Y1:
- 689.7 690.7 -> 33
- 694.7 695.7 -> 15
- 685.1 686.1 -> 75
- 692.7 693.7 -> 15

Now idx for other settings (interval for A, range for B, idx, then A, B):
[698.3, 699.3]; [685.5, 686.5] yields 272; 16.5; 16.5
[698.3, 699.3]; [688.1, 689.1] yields 269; 16.5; 16.3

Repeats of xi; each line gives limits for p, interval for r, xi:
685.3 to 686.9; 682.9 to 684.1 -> 188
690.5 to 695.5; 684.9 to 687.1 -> 129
